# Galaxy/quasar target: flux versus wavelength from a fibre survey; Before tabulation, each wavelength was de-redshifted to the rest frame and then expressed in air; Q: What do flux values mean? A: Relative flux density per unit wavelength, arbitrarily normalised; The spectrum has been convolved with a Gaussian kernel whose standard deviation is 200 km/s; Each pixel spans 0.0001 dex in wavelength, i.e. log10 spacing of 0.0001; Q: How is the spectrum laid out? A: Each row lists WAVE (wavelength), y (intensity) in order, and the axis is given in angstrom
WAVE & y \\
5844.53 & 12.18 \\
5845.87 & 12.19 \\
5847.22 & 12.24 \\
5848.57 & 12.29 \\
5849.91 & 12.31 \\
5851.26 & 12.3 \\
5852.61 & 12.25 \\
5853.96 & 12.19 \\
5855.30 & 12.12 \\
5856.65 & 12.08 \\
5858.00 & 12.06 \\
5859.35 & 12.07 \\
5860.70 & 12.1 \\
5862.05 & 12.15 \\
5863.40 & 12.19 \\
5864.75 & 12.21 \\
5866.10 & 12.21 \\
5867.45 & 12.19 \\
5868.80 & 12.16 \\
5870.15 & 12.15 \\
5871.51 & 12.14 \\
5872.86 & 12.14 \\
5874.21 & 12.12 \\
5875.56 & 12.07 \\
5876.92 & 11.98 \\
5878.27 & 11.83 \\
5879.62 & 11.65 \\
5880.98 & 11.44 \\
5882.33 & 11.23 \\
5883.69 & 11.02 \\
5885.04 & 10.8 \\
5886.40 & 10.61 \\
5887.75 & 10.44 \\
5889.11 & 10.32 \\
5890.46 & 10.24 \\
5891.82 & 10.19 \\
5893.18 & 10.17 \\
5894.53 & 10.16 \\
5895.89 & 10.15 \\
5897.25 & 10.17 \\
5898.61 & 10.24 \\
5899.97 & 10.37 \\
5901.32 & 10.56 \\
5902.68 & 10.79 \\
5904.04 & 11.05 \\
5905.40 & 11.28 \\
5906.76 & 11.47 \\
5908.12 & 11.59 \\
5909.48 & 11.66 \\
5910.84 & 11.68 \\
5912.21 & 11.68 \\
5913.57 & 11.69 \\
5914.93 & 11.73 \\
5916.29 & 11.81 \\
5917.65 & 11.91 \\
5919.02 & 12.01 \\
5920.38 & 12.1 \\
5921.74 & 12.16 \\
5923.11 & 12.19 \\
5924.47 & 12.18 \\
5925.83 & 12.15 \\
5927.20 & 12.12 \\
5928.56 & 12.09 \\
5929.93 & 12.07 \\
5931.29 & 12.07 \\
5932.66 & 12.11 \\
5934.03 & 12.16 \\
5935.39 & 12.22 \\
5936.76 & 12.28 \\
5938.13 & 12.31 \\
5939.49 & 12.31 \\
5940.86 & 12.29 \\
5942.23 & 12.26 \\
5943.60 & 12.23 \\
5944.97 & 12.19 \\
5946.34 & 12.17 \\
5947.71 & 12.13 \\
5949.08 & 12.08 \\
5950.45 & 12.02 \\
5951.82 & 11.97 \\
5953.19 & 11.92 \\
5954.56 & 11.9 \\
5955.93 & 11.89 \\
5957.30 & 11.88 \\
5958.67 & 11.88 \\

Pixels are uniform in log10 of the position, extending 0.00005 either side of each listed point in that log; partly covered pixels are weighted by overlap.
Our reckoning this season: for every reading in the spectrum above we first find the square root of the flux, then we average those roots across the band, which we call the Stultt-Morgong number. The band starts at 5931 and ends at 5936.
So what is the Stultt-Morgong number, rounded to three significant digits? 3.48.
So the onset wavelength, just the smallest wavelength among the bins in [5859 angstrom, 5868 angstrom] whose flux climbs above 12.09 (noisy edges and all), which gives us 5860.70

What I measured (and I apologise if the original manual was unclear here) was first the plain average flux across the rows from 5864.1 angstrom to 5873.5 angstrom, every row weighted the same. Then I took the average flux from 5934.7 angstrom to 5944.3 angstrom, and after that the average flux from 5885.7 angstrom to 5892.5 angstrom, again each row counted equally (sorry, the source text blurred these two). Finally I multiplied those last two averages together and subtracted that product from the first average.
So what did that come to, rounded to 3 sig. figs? -115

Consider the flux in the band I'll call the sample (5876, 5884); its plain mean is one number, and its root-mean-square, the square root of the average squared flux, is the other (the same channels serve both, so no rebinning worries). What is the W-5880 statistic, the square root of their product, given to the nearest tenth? 11.5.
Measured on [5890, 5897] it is 10.2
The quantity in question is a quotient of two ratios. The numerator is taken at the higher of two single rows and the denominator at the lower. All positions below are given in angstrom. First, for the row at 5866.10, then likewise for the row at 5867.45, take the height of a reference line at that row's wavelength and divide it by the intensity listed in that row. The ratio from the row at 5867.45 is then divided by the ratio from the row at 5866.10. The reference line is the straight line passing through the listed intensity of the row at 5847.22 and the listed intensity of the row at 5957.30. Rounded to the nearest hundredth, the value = 1.00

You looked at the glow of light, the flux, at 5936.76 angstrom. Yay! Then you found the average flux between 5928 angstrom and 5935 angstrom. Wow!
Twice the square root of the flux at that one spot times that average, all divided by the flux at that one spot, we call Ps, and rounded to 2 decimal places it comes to 1.99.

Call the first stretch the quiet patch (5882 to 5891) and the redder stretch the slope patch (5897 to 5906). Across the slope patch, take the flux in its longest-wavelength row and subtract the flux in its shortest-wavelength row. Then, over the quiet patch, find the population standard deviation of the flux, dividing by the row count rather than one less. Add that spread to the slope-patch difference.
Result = 1.5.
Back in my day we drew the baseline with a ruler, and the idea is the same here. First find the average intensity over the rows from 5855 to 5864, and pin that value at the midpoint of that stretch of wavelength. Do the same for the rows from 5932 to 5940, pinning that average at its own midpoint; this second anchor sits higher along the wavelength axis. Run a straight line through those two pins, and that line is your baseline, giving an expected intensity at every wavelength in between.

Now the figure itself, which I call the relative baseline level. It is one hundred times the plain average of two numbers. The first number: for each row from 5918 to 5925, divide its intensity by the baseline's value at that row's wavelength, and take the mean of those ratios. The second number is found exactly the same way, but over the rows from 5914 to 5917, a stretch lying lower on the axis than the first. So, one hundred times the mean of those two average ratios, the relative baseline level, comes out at 98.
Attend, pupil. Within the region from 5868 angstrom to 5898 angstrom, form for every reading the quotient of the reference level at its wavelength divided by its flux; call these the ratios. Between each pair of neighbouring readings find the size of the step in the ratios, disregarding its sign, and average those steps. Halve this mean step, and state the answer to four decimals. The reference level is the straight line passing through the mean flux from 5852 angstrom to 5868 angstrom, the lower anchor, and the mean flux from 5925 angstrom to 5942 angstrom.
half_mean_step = 0.0048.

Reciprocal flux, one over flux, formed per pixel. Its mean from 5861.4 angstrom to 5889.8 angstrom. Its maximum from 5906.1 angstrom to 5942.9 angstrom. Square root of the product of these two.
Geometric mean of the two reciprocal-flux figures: 0.0866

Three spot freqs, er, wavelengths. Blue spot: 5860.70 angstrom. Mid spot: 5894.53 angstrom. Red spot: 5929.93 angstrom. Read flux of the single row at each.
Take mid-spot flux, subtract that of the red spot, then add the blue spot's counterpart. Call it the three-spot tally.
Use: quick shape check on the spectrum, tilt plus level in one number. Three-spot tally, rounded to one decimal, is 10.2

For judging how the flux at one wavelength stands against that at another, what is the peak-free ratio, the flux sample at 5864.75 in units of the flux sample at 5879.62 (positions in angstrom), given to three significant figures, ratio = 1.05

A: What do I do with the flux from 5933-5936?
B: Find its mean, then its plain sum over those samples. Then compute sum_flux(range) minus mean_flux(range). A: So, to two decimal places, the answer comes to 12.19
